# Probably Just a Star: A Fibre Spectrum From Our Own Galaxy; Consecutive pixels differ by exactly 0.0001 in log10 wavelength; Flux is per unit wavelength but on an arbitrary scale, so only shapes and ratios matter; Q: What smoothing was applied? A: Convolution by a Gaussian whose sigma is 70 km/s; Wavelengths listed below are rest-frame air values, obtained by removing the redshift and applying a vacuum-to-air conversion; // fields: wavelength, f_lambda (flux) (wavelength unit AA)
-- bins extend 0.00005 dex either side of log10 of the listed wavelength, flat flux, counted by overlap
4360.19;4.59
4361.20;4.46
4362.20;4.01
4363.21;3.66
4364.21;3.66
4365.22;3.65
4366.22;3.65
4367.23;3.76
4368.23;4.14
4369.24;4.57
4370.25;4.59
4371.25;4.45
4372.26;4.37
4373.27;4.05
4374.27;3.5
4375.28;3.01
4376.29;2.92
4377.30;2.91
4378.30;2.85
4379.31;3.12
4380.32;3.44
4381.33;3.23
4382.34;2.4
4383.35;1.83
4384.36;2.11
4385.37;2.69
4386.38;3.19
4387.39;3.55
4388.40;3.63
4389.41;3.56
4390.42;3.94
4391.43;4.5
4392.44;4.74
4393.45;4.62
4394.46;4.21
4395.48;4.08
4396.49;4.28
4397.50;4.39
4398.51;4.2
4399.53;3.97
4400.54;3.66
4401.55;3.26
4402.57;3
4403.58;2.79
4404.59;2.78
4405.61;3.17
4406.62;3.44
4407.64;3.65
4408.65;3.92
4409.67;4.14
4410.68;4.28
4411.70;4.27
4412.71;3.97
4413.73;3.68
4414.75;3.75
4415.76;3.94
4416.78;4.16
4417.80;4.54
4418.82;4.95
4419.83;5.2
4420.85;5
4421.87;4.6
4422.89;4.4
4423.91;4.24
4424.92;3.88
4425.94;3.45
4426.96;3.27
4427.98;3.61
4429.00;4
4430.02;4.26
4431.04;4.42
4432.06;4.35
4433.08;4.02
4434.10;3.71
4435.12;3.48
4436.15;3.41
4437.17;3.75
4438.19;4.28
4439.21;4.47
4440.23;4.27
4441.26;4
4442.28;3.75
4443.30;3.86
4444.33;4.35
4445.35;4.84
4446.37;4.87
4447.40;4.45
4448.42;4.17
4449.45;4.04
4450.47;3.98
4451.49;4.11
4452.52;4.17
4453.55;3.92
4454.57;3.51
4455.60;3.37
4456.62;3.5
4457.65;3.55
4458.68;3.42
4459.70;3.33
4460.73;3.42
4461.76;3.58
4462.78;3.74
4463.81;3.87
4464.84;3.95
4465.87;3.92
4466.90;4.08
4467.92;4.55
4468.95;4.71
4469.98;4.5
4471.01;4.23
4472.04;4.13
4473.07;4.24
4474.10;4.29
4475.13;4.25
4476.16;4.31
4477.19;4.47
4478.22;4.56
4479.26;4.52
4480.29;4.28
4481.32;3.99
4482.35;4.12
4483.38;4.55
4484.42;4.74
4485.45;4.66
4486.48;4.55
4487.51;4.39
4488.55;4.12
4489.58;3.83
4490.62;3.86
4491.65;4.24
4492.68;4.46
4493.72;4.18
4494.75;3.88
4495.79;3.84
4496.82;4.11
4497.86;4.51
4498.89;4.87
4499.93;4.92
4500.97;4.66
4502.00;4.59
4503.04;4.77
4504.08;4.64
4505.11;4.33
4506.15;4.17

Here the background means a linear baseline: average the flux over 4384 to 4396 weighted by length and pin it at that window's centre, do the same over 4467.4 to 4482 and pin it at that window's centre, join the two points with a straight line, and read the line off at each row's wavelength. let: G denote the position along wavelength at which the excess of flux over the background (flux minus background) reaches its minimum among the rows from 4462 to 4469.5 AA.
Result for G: 4462.78 AA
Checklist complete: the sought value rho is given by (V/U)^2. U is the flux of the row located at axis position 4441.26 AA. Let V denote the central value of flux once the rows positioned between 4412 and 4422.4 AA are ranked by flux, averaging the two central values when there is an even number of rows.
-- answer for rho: 1.18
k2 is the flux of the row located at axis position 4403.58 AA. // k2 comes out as 2.79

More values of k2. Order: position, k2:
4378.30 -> 2.85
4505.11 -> 4.33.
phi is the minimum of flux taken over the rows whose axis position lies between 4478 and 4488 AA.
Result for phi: 3.99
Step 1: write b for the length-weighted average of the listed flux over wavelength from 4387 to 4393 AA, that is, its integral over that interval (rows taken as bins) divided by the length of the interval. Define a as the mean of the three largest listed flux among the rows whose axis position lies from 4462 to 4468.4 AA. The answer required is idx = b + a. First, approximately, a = 4.2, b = 4.0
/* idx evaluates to 8.2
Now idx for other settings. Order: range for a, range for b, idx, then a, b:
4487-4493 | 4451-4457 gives 8.1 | 4.4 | 3.8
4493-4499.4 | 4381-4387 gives 7.1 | 4.5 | 2.6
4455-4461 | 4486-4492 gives 7.6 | 3.5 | 4.2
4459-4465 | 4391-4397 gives 8.3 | 3.9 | 4.4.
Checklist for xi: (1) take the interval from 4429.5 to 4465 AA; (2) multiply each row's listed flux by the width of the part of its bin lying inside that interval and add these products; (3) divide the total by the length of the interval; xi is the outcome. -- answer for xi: 3.9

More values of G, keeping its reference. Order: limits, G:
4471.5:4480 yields 4472.04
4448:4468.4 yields 4459.70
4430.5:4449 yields 4436.15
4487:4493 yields 4489.58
